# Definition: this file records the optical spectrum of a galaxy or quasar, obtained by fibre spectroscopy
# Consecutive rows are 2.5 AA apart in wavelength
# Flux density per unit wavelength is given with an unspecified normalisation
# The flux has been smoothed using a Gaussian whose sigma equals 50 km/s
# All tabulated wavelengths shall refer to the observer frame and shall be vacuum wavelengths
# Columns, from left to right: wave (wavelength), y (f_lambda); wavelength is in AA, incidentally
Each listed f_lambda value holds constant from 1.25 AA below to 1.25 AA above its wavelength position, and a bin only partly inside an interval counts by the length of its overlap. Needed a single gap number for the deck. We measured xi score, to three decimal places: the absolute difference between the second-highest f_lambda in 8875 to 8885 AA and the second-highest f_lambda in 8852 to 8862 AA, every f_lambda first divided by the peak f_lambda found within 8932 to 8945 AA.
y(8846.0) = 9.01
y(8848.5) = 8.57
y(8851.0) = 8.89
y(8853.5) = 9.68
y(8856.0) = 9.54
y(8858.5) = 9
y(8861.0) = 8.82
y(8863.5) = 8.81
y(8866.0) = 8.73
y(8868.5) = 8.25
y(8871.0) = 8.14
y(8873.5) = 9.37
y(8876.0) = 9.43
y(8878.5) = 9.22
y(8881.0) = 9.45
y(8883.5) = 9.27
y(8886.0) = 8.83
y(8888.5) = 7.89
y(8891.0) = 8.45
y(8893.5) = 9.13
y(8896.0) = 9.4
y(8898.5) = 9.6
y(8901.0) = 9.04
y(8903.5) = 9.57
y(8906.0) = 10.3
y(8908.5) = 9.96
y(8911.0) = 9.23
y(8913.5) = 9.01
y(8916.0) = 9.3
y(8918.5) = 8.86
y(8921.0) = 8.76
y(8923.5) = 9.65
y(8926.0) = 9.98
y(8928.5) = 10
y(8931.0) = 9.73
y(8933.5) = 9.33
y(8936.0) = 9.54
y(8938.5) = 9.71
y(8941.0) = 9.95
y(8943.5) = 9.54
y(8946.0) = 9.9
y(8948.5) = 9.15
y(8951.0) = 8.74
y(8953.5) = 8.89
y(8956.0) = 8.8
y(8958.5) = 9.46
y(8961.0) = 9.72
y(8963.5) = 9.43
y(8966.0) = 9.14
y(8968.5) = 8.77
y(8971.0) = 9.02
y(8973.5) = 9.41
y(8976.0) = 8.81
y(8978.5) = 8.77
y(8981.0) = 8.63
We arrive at 0.011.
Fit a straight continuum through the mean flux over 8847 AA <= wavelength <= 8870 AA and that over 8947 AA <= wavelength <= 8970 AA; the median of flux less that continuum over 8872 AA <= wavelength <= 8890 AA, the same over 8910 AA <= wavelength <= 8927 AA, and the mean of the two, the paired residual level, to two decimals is 0.25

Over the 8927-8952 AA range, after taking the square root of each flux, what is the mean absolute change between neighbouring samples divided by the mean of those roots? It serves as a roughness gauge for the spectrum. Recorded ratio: 0.0187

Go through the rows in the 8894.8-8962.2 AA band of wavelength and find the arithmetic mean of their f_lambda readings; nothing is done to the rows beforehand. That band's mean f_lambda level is 9.4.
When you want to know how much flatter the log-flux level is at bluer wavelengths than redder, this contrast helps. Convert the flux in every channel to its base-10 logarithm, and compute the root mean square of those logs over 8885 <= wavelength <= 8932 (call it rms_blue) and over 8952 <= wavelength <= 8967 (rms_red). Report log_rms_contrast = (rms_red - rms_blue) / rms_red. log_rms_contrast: 0.00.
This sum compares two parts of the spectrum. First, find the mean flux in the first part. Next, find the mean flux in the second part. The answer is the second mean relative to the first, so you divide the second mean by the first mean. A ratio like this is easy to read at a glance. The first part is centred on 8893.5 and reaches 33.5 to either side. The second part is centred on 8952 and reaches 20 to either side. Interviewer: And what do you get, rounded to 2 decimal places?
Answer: 1.02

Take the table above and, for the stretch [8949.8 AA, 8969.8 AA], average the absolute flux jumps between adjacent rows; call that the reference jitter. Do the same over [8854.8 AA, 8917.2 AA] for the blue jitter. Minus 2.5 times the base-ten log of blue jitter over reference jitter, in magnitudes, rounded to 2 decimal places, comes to -0.33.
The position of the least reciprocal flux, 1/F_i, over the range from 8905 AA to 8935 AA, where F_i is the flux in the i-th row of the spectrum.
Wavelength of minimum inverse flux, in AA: 8906.0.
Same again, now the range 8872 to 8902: 8898.5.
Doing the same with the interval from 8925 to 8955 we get 8928.5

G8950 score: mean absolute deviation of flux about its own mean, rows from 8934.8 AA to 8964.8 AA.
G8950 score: 0.34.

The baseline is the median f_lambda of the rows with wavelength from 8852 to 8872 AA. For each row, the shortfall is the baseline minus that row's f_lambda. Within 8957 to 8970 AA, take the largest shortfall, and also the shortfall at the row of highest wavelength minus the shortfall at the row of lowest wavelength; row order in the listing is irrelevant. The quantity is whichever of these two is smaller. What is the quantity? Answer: 0.0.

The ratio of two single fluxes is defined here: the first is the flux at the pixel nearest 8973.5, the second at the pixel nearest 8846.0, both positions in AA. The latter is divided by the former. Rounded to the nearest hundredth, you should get 0.96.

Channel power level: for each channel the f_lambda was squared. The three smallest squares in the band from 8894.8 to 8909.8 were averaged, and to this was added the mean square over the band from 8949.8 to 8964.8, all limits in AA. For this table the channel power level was 172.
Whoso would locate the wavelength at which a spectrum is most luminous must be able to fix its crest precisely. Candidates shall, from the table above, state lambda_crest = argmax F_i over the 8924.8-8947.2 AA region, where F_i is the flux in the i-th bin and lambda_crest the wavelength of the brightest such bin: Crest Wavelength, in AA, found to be 8928.5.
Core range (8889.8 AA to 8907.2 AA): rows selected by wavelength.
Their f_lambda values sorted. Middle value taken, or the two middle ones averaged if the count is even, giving 9.40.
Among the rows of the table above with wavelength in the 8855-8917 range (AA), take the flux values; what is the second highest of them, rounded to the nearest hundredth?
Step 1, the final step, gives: 9.96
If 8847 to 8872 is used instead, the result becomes 9.54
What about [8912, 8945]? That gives 9.98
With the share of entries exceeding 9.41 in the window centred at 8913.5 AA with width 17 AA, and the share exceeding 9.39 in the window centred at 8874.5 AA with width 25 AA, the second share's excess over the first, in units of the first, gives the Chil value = -0.30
